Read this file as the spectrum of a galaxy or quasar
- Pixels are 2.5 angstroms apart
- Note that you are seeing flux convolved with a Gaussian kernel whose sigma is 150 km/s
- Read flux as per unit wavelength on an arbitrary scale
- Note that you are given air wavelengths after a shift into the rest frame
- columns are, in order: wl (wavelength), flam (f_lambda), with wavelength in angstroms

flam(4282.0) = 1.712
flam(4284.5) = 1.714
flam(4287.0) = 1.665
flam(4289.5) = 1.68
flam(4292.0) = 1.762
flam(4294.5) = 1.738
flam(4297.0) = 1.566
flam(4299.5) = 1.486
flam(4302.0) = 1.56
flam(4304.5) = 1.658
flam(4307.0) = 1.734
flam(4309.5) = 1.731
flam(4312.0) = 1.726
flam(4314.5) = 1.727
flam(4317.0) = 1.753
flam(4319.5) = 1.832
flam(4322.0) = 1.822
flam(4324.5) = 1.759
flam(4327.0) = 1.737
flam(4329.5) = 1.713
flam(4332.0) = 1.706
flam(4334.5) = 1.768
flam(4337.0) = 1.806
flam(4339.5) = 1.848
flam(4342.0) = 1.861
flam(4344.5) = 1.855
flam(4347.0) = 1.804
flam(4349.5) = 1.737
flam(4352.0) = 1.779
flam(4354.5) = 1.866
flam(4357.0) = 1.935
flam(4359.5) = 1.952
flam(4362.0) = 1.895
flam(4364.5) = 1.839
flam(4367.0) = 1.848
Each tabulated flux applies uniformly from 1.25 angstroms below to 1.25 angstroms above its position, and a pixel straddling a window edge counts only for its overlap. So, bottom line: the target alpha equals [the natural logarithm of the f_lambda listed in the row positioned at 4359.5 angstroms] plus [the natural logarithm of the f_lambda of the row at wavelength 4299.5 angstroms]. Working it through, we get 1.06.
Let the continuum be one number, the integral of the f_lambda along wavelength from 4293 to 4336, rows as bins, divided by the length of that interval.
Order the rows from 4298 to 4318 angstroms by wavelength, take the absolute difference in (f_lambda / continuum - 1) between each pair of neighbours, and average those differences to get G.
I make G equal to 0.024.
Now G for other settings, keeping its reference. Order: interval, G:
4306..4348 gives 0.017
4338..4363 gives 0.027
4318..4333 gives 0.015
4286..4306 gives 0.046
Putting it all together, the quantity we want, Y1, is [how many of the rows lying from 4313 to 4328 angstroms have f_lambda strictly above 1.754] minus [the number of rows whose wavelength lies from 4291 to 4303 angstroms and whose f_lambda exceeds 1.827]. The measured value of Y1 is 3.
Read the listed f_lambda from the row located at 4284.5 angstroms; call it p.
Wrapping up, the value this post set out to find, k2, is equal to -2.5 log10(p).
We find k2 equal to -0.59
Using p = 1.714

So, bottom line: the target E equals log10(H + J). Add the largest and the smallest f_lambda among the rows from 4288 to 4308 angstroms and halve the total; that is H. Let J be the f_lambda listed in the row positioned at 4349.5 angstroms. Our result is 0.526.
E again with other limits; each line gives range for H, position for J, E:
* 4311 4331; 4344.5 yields 0.560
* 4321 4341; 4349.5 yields 0.546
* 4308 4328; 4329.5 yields 0.543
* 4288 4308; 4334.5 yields 0.530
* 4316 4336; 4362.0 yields 0.564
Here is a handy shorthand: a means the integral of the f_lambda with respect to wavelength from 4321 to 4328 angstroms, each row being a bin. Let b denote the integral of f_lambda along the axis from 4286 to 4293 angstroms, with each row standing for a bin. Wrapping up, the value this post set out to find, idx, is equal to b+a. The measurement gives 24.3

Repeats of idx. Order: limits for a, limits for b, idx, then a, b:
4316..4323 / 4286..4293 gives 24.5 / 12.6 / 11.9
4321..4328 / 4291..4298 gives 24.2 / 12.4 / 11.8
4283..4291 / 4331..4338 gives 25.8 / 13.5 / 12.3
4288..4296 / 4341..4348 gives 26.6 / 13.8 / 12.9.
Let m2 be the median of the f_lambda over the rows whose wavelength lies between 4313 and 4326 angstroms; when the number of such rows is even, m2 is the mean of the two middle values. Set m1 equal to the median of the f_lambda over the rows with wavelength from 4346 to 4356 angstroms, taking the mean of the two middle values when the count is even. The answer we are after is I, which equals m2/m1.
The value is 0.98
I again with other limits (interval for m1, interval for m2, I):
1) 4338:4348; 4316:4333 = 0.95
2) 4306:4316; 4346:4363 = 1.08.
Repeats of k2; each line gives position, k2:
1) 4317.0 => -0.61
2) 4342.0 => -0.67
